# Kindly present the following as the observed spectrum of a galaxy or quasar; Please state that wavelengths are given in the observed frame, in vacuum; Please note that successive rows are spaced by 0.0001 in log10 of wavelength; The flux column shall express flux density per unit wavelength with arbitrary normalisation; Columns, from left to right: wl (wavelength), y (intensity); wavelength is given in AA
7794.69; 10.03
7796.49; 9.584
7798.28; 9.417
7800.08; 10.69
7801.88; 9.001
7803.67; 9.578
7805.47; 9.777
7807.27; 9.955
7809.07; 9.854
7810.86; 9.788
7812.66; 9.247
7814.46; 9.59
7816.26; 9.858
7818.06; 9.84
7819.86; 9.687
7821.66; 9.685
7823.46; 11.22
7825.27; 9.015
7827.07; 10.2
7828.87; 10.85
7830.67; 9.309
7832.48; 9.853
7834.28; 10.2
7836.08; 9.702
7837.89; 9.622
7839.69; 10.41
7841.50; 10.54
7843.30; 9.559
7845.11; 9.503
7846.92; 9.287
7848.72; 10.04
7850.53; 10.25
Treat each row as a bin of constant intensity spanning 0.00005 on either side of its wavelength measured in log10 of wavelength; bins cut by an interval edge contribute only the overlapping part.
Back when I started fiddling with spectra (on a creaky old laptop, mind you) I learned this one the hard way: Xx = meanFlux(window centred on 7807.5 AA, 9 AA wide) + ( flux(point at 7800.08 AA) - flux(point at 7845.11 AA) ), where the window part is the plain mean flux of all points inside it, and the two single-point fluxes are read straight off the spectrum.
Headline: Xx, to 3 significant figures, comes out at 11.0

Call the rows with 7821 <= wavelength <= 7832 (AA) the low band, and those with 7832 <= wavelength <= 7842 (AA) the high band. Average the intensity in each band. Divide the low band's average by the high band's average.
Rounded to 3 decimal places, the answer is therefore 0.999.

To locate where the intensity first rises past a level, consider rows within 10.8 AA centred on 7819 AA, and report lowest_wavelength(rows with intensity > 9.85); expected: 7816.26 AA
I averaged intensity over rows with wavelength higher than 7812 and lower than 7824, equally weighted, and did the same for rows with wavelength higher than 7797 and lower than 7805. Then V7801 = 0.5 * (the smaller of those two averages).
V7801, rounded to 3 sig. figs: 4.84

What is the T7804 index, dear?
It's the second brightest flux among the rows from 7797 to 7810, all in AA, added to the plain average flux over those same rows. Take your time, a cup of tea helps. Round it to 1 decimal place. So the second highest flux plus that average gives 19.7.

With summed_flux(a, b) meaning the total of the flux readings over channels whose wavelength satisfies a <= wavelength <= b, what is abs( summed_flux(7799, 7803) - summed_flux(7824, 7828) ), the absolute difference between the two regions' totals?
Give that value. 0.48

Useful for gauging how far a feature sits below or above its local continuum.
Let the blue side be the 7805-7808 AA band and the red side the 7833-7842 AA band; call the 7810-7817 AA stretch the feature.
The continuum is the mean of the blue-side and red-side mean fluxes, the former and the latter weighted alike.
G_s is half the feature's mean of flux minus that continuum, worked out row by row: -0.18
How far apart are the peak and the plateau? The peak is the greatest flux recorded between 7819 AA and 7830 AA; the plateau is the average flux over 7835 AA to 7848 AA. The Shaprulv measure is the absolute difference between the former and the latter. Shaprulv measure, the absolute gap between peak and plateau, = 1.4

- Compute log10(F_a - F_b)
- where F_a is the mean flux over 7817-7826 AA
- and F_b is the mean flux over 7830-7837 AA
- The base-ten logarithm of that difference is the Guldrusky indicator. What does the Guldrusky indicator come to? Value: -0.91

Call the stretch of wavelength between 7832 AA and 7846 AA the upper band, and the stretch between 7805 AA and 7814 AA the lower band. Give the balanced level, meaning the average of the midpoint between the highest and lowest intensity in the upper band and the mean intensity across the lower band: 9.87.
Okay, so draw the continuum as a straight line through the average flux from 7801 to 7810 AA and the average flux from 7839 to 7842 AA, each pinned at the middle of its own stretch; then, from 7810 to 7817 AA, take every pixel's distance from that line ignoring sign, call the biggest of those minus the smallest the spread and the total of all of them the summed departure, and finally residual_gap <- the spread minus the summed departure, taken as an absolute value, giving 0.3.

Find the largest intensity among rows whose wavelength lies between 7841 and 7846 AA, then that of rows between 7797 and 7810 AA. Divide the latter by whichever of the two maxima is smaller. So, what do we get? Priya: 1.01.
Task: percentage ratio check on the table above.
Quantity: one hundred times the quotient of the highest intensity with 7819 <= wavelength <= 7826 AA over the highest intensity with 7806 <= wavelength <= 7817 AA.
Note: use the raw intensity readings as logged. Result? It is 113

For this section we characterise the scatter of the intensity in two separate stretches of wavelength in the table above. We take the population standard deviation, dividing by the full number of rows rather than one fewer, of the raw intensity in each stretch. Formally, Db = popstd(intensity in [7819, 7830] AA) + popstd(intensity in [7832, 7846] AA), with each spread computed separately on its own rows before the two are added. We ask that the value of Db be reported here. 1.1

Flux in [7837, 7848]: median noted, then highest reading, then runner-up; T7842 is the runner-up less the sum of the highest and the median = -9.7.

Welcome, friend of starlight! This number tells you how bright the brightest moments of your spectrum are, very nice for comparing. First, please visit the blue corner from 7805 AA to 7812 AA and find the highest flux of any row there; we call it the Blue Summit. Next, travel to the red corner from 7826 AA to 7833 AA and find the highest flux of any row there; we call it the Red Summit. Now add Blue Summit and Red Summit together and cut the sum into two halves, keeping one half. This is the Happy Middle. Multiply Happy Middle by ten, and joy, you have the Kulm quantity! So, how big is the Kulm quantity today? 104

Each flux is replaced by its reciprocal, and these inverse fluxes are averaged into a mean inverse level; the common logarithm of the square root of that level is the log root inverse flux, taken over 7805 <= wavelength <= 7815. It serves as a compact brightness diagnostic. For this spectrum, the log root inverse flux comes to -0.4933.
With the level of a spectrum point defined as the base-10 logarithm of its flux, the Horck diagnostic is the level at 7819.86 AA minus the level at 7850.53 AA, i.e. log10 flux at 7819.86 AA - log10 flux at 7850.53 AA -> -0.025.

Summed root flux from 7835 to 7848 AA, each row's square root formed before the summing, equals 21.9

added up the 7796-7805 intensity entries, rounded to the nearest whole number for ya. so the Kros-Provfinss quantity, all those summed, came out 48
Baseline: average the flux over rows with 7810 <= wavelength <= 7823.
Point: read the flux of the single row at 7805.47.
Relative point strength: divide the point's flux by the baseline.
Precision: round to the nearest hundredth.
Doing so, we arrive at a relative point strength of 1.01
